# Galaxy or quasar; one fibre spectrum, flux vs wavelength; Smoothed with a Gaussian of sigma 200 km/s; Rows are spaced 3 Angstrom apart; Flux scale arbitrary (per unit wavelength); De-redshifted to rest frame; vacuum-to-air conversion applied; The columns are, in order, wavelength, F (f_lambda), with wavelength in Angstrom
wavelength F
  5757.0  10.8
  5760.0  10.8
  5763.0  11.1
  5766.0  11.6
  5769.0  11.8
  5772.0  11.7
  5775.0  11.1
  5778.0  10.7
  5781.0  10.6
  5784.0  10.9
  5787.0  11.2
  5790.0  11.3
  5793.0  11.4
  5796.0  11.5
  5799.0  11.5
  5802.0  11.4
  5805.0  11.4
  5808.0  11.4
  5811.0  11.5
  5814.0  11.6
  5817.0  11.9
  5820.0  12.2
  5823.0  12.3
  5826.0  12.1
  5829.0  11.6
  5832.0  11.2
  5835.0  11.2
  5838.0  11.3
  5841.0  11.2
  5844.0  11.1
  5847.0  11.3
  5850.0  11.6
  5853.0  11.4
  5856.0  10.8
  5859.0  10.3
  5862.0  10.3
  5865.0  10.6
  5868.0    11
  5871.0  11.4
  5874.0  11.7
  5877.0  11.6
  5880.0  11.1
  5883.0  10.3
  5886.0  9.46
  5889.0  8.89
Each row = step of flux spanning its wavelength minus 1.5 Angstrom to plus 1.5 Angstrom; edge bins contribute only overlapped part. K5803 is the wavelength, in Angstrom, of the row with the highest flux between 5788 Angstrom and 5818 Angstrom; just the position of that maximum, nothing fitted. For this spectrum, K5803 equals 5817.0 Angstrom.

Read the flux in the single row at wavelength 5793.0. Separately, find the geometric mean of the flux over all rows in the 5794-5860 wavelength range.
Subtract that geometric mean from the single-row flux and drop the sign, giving 0.0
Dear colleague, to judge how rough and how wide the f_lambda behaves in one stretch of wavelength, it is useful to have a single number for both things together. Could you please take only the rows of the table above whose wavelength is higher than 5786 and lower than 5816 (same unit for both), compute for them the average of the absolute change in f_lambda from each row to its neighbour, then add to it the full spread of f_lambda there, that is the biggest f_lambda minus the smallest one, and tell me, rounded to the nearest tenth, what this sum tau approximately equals 0.5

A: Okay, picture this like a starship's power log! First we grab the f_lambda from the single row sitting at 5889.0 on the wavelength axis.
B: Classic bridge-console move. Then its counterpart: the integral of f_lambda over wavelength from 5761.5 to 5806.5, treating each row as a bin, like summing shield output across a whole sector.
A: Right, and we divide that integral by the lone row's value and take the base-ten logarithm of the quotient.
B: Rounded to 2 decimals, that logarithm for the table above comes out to 1.76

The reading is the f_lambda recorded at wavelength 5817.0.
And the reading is 11.9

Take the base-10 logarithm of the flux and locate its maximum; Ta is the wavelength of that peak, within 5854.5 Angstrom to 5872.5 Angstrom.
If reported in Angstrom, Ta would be 5871.0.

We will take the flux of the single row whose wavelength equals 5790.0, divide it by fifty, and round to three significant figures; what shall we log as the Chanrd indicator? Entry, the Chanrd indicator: 0.226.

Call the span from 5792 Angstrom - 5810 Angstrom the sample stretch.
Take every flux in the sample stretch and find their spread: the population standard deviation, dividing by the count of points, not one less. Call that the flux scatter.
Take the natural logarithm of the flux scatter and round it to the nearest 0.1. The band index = -3.1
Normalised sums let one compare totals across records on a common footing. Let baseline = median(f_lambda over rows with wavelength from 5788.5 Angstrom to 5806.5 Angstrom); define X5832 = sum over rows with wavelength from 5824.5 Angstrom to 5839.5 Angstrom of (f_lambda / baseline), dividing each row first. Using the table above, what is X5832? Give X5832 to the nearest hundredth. 5.04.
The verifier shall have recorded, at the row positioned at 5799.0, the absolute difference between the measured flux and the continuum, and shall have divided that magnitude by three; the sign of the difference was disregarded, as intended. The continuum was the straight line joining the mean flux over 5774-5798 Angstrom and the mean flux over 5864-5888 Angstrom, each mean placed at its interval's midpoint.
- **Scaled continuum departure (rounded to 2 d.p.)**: 0.15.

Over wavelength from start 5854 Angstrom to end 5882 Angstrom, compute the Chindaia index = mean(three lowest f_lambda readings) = 10.4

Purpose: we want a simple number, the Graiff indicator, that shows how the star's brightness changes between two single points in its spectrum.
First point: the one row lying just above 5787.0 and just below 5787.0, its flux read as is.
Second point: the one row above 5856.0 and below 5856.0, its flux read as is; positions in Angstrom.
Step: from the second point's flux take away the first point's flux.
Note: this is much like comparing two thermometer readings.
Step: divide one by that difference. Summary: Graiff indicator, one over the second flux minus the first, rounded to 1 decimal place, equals -2.5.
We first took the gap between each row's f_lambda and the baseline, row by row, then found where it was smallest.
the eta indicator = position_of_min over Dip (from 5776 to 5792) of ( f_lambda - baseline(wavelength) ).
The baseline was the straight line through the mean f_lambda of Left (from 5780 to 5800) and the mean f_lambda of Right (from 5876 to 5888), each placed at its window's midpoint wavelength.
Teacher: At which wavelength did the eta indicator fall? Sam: 5781.0 Angstrom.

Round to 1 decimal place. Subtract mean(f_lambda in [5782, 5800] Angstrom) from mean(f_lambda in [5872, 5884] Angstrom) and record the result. -0.1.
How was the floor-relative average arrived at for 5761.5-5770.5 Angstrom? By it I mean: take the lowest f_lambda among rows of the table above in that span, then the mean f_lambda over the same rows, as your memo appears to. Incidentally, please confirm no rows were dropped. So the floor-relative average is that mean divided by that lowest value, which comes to 1.04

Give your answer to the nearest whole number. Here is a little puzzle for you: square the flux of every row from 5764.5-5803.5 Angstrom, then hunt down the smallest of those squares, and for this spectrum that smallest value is 112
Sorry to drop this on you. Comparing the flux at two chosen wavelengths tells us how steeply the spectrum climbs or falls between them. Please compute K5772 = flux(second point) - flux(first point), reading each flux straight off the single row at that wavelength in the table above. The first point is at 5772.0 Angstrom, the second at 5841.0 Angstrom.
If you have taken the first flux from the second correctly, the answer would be -0.50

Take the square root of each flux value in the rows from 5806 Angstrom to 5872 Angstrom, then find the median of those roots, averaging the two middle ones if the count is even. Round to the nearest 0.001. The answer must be 3.369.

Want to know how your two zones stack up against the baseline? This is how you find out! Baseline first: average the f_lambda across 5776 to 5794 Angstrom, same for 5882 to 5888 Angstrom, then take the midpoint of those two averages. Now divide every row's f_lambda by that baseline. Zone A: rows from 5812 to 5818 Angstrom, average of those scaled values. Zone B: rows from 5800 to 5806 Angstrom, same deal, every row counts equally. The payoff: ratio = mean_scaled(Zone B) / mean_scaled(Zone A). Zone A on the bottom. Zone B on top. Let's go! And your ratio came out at 0.97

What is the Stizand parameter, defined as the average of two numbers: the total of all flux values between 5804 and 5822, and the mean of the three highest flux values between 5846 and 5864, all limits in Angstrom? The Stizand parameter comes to 40.7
